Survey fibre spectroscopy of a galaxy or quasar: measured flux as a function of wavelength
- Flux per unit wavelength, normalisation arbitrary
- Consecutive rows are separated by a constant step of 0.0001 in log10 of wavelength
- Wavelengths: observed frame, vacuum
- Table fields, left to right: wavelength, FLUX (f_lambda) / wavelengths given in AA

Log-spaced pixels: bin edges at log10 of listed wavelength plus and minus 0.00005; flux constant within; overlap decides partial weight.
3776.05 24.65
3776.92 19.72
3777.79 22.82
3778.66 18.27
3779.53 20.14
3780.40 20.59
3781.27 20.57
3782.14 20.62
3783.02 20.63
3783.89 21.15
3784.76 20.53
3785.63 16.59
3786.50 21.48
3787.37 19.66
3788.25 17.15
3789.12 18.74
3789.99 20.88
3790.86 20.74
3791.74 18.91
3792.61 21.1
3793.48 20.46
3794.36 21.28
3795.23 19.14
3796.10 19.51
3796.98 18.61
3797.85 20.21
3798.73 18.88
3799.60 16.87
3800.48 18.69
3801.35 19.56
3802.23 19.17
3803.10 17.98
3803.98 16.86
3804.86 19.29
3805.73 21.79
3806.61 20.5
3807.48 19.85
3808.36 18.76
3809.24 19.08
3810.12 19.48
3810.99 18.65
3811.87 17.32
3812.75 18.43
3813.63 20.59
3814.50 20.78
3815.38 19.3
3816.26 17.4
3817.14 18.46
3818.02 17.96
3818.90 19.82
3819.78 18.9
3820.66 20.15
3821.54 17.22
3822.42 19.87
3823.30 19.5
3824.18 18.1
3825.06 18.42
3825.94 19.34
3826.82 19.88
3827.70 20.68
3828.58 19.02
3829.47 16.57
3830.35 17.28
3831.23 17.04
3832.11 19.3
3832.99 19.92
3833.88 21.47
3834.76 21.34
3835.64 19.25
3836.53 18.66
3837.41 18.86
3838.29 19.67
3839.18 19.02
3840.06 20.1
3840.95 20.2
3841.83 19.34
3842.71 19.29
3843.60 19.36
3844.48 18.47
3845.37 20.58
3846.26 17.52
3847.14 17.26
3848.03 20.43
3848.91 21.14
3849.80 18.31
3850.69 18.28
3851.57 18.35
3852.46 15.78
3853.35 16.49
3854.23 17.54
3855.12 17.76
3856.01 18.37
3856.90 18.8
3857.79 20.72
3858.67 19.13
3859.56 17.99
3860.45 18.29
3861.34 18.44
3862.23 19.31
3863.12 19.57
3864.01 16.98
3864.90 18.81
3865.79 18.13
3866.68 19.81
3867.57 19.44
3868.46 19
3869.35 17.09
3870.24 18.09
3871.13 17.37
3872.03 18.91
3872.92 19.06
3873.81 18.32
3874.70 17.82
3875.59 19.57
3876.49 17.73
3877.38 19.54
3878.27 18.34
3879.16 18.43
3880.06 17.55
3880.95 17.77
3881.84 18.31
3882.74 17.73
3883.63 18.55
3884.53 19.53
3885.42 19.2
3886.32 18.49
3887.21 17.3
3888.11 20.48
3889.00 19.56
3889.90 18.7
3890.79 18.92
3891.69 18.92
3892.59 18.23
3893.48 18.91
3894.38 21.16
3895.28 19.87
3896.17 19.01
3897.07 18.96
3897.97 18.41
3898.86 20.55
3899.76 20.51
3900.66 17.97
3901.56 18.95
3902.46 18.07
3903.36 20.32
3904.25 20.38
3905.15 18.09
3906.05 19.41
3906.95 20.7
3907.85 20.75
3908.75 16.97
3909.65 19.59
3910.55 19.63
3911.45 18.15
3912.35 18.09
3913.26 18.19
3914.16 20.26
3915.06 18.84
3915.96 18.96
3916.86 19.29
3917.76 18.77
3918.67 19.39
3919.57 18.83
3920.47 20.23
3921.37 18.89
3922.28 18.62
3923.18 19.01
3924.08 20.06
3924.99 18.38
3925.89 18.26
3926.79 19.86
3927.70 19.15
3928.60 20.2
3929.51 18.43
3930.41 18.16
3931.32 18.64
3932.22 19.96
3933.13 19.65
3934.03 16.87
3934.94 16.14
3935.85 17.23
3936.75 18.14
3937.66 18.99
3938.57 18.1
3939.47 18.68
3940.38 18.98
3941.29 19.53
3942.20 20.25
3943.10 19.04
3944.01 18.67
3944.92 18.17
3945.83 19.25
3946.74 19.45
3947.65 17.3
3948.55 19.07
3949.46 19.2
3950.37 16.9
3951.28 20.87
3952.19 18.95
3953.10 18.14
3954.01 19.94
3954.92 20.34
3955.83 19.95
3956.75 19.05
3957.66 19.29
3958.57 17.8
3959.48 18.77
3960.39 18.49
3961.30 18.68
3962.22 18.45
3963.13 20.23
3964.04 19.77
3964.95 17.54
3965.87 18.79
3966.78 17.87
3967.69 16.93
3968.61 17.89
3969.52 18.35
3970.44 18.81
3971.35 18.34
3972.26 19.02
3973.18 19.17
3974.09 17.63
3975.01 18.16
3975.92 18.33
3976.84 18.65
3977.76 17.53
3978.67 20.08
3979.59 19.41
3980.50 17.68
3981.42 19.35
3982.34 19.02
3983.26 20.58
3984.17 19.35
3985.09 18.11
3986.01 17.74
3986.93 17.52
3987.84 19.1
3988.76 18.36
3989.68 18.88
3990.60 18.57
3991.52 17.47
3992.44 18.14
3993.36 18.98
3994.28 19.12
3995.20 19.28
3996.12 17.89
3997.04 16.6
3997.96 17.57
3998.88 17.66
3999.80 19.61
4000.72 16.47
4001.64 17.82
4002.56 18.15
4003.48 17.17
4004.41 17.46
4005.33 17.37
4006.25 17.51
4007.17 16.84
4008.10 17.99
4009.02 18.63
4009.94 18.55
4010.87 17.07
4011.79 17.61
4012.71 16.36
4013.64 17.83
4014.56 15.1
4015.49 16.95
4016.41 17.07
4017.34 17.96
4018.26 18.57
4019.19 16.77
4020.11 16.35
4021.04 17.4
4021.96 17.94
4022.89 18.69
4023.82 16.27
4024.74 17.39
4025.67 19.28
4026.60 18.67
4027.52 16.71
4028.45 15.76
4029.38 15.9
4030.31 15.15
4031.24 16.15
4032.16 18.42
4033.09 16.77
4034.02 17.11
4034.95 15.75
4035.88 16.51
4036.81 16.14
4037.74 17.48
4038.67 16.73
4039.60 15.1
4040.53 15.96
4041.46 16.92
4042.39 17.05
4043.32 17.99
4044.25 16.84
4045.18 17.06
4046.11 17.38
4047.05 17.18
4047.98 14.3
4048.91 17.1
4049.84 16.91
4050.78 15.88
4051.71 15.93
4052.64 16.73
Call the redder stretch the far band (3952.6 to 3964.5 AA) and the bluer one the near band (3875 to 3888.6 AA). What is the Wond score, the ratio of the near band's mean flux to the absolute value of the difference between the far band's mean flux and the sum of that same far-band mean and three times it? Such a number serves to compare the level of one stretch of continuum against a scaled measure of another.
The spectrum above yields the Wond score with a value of 0.323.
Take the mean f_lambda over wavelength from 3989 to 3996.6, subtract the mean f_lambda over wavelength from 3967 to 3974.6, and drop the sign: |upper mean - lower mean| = 0.27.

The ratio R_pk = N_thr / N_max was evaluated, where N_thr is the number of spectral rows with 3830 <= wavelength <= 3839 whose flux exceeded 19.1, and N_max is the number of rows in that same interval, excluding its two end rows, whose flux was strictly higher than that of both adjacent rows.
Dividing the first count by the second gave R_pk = 6.0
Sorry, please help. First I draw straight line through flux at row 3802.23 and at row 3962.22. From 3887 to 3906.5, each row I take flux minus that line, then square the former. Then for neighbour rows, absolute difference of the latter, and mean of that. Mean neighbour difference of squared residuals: 1.30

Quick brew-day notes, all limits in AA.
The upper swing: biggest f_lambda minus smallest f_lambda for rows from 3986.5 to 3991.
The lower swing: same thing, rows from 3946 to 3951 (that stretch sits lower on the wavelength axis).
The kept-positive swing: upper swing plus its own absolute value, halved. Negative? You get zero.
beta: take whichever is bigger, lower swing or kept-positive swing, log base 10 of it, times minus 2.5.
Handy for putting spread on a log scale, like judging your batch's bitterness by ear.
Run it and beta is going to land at -1.02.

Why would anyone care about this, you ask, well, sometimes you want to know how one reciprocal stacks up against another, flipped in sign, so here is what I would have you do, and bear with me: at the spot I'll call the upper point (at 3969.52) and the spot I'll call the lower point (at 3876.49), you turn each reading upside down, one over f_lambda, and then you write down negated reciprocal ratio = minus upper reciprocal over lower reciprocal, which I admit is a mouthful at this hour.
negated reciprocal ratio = -0.97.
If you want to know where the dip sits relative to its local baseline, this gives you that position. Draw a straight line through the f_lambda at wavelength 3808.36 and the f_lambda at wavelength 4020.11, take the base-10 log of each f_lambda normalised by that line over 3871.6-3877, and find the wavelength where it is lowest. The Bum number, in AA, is 3876.49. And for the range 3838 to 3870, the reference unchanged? 3852.46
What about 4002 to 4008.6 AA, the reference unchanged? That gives 4007.17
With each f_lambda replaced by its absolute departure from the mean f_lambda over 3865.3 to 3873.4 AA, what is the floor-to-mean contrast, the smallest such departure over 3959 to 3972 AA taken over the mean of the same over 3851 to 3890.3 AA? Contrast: 0.069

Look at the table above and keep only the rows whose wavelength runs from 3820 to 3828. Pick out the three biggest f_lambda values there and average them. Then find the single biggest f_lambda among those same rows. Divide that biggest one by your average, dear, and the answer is 1.02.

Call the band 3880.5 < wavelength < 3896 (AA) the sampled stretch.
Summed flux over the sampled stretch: 322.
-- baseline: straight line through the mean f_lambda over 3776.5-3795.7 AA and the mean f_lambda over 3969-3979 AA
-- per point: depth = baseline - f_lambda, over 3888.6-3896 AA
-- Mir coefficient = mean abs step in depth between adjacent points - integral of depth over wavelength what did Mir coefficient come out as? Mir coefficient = 1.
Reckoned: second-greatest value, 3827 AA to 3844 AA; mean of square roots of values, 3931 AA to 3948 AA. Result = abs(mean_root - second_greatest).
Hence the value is 17.0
